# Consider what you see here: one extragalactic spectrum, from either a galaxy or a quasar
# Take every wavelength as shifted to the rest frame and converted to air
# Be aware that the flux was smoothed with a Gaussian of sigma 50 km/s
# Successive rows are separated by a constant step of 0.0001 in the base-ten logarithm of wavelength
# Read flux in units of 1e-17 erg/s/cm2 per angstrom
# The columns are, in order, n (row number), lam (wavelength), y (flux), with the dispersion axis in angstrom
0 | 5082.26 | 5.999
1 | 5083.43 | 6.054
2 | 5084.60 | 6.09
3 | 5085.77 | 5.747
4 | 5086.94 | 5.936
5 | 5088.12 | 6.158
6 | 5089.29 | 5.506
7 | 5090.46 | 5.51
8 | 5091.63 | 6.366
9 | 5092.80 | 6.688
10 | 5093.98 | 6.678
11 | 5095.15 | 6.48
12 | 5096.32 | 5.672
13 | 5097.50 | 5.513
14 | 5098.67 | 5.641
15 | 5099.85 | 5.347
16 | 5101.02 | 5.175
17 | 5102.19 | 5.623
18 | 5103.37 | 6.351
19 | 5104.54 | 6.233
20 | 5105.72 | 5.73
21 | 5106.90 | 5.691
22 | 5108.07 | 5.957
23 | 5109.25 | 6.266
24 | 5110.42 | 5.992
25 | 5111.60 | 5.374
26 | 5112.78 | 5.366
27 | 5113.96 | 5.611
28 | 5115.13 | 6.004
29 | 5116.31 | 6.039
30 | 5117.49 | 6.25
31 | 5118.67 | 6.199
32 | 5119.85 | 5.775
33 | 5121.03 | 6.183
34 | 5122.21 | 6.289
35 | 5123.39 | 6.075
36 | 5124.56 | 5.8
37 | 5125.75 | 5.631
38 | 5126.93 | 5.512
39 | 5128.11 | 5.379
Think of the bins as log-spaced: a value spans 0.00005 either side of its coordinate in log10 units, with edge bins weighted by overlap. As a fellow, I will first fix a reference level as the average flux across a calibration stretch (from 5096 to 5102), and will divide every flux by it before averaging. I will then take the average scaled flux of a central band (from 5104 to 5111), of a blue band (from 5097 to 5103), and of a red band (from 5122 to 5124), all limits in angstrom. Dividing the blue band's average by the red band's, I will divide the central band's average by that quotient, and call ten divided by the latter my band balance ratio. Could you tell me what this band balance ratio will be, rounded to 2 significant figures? 8.1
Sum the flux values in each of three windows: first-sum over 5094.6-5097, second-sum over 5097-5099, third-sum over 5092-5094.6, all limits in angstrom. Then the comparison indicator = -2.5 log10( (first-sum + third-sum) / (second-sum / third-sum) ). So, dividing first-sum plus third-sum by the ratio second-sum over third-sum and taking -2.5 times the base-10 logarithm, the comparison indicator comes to -3.71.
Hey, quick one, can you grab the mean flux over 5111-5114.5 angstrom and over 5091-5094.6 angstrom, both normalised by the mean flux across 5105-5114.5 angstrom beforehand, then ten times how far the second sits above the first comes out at 2.0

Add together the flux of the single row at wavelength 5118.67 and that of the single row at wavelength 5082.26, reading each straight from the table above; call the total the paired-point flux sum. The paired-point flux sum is 12.2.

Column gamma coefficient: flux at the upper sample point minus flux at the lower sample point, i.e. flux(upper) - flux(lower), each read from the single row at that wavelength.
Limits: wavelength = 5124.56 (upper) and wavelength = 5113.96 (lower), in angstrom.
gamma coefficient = 0.19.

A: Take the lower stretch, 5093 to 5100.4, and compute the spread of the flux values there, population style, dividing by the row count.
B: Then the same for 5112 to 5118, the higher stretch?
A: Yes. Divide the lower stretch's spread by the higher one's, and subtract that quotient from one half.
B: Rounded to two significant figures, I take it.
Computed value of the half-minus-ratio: -1.1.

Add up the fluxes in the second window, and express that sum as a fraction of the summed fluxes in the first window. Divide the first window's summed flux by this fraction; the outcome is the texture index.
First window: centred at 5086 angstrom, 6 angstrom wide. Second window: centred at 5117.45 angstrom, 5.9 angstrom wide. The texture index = 29.7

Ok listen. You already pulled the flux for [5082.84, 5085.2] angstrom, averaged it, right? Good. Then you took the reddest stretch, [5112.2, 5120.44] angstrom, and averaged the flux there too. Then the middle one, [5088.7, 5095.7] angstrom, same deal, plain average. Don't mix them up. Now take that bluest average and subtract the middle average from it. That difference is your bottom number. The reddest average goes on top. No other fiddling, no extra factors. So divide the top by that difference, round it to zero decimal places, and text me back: -44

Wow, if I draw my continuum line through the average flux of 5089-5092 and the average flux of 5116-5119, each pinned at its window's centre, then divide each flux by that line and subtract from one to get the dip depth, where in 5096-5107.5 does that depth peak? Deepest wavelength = 5101.02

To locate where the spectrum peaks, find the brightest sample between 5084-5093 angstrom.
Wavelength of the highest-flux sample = 5092.80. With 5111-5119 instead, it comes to 5117.49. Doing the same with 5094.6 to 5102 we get 5095.15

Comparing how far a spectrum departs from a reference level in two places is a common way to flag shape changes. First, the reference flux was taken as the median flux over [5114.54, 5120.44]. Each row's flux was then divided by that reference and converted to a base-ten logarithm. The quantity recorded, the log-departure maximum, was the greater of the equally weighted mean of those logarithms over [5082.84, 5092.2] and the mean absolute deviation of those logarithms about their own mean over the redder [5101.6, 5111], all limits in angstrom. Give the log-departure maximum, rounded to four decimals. 0.0167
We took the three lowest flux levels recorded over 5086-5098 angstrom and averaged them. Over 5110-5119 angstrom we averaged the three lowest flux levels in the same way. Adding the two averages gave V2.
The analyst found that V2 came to 11.0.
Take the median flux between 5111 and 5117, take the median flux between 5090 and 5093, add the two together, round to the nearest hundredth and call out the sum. 11.98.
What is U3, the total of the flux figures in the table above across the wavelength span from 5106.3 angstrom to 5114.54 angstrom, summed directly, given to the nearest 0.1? 40.3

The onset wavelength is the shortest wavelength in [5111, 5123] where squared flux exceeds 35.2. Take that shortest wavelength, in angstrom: 5115.13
